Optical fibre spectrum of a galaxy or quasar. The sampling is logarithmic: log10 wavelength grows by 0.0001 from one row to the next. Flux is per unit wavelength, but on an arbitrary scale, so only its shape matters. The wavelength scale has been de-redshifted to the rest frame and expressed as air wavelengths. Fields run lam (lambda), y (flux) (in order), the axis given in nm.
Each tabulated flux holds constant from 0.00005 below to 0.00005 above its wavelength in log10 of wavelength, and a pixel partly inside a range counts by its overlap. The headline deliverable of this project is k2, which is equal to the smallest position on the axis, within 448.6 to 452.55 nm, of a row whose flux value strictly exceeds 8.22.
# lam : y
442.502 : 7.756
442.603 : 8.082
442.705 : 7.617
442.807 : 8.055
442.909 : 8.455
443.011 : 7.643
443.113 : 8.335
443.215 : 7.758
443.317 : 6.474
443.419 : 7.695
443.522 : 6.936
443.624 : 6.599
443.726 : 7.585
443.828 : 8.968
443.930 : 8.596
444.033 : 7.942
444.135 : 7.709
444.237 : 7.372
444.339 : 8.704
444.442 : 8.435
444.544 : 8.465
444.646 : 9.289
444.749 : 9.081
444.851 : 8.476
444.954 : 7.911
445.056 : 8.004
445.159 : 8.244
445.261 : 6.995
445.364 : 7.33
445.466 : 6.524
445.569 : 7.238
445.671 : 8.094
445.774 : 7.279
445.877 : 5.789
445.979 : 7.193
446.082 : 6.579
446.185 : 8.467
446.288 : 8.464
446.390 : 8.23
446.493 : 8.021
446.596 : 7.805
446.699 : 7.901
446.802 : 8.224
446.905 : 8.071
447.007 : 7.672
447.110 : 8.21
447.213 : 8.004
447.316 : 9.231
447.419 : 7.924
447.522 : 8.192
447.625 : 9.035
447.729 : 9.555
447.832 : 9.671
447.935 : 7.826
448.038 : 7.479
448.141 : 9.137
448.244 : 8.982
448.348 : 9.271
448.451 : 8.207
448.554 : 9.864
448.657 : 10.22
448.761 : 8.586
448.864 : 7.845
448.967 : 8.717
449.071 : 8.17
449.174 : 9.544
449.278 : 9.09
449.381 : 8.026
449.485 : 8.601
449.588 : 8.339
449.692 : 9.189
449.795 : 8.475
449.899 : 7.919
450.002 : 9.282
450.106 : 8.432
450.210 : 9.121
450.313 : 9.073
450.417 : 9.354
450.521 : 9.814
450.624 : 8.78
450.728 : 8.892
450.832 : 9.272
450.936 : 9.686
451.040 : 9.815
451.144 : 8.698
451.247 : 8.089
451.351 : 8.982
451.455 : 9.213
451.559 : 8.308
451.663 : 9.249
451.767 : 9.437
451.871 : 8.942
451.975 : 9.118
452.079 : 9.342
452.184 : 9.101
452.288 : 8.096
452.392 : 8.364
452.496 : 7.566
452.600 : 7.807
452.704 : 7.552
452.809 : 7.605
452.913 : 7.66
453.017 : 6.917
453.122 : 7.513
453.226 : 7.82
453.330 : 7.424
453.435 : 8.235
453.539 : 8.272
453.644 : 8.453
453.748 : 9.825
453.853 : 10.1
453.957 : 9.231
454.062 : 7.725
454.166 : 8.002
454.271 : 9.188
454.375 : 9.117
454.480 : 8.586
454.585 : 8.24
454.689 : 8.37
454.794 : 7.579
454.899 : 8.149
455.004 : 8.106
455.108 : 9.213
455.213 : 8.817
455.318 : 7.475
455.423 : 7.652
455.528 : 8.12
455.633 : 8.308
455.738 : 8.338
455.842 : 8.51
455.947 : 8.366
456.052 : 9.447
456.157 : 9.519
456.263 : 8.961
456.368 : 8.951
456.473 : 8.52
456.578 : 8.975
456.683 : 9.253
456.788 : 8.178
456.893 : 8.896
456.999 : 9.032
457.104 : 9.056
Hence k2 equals 448.657 nm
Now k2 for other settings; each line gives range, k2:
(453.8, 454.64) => 453.853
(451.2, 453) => 451.351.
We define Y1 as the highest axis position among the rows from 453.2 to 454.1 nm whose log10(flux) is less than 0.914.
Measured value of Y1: 454.062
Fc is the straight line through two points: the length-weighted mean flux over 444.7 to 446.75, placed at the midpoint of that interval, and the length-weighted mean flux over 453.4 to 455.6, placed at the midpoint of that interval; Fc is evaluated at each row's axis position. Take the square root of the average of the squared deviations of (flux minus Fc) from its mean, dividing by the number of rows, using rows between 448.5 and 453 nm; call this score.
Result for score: 0.74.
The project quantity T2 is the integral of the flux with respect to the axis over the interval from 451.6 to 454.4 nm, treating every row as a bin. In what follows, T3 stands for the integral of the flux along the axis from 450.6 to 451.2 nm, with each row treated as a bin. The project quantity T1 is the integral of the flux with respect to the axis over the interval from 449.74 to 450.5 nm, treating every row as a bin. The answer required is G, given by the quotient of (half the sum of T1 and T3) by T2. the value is 0.3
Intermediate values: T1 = 6.7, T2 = 24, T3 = 5.5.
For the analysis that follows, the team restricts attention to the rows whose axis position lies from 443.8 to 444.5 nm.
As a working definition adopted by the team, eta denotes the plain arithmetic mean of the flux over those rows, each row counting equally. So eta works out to 8.2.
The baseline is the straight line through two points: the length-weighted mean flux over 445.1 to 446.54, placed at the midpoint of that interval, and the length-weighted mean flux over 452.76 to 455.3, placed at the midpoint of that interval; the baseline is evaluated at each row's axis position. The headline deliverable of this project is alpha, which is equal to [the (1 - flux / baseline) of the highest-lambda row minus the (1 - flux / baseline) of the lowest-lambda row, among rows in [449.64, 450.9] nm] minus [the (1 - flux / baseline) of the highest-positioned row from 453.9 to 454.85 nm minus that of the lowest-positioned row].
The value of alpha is -0.20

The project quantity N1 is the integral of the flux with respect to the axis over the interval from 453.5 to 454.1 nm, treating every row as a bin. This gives 5.4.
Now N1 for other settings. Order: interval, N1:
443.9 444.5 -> 4.9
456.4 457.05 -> 5.7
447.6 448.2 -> 5.3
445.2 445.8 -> 4.4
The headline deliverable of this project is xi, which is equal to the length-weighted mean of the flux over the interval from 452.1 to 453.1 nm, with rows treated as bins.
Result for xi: 7.9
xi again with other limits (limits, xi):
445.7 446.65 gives 7.5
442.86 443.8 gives 7.5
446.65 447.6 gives 8.2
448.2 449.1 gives 8.9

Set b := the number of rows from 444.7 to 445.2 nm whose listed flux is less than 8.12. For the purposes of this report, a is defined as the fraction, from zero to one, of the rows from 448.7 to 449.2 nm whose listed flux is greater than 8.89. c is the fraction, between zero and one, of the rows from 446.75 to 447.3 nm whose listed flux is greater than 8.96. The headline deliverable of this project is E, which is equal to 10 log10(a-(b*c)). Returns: -7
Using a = 0.20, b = 2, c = 0.00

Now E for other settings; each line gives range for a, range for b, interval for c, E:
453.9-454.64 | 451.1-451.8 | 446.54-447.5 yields -5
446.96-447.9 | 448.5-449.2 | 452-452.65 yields -10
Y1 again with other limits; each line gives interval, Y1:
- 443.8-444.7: 444.237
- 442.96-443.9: 443.726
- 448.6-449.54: 449.381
